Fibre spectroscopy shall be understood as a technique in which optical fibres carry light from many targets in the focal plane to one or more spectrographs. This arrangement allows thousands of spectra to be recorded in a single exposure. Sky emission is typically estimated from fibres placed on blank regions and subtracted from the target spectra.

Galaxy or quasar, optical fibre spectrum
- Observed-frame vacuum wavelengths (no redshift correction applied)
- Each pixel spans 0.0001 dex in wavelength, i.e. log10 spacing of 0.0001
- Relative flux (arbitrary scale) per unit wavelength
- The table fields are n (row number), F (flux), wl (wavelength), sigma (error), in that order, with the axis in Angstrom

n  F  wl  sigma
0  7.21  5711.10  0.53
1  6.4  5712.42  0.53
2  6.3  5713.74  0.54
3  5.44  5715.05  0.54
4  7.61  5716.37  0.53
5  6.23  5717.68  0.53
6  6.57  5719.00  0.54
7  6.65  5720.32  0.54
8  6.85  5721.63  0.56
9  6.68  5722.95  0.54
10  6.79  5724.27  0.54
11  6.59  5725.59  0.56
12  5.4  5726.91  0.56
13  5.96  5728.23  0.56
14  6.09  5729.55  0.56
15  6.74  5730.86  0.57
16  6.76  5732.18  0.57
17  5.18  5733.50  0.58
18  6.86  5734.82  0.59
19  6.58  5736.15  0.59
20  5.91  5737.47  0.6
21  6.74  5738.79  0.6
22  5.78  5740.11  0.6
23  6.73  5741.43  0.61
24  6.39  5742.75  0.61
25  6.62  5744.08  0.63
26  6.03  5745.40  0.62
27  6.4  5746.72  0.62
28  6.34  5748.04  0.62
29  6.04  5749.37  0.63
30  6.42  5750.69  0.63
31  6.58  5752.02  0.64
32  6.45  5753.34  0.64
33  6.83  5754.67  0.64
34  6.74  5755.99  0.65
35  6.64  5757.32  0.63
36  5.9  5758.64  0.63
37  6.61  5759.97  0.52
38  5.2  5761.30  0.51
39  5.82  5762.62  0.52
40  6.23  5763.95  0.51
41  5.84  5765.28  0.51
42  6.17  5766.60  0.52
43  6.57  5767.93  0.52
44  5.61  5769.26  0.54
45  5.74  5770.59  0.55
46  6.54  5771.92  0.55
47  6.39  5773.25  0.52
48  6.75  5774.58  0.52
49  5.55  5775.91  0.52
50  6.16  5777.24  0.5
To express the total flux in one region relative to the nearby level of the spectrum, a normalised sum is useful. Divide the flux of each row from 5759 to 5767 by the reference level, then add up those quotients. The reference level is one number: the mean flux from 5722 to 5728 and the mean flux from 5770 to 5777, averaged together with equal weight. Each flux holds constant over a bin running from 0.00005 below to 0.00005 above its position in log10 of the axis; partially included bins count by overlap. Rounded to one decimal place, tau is 5.7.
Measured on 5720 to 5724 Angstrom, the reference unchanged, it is 3.2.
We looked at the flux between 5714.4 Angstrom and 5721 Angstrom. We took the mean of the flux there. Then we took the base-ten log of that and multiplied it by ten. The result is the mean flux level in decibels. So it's 8.1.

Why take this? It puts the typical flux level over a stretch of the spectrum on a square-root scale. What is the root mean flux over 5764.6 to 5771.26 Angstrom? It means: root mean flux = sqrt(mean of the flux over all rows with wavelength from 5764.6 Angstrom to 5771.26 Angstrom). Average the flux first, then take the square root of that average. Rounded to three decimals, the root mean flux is 2.447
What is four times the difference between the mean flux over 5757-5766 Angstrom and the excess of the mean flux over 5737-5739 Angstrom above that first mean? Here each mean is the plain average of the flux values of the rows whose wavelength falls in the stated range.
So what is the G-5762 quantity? 23.0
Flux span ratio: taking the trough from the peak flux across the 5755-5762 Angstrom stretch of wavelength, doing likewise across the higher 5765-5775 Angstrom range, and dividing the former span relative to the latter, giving 1.4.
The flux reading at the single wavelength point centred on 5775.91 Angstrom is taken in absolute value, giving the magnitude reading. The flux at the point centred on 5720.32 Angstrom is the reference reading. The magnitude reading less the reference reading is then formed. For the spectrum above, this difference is -1.1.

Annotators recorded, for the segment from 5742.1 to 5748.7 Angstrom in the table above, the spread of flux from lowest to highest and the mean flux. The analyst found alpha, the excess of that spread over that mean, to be -5.8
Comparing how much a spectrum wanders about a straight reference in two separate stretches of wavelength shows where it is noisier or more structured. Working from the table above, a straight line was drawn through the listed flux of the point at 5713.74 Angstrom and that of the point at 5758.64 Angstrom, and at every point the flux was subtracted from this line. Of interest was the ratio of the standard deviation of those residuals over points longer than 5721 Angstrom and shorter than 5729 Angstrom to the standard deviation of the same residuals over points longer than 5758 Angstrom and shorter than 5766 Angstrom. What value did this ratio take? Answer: 1.2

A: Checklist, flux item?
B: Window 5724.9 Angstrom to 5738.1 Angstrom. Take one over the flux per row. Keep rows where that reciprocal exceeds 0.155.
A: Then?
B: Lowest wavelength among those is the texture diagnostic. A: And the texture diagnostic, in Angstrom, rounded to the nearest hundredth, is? 5726.91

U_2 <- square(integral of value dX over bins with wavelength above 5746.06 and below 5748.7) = 284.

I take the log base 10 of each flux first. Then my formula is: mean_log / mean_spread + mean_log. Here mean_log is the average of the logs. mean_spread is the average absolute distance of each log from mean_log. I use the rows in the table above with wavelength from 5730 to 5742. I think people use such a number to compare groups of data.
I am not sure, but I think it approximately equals 24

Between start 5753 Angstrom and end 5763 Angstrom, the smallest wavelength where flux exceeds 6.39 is 5753.34 Angstrom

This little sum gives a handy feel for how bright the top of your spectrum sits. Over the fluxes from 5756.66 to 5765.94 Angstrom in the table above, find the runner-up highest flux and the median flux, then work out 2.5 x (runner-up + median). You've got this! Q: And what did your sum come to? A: 31.3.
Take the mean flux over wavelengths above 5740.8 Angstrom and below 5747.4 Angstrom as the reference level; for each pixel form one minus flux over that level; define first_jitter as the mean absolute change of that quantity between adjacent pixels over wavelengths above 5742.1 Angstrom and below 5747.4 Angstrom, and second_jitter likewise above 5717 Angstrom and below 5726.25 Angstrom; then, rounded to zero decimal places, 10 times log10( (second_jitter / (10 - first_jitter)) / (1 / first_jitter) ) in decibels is -38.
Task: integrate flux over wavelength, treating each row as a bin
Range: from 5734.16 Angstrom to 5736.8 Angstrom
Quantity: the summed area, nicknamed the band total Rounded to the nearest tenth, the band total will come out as 17.7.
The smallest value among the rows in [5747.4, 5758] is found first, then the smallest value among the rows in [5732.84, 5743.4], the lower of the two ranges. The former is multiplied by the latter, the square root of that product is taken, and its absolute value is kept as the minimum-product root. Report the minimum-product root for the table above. 5.59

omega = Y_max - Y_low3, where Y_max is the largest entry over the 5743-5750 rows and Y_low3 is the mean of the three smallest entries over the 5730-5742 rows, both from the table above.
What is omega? 1.00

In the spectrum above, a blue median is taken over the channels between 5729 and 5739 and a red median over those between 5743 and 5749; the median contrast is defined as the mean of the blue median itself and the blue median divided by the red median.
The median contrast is 3.85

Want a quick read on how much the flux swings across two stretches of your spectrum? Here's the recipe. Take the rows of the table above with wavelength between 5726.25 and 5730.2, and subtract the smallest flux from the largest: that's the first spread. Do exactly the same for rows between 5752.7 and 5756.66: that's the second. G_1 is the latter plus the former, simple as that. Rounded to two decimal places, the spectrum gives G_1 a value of 1.07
